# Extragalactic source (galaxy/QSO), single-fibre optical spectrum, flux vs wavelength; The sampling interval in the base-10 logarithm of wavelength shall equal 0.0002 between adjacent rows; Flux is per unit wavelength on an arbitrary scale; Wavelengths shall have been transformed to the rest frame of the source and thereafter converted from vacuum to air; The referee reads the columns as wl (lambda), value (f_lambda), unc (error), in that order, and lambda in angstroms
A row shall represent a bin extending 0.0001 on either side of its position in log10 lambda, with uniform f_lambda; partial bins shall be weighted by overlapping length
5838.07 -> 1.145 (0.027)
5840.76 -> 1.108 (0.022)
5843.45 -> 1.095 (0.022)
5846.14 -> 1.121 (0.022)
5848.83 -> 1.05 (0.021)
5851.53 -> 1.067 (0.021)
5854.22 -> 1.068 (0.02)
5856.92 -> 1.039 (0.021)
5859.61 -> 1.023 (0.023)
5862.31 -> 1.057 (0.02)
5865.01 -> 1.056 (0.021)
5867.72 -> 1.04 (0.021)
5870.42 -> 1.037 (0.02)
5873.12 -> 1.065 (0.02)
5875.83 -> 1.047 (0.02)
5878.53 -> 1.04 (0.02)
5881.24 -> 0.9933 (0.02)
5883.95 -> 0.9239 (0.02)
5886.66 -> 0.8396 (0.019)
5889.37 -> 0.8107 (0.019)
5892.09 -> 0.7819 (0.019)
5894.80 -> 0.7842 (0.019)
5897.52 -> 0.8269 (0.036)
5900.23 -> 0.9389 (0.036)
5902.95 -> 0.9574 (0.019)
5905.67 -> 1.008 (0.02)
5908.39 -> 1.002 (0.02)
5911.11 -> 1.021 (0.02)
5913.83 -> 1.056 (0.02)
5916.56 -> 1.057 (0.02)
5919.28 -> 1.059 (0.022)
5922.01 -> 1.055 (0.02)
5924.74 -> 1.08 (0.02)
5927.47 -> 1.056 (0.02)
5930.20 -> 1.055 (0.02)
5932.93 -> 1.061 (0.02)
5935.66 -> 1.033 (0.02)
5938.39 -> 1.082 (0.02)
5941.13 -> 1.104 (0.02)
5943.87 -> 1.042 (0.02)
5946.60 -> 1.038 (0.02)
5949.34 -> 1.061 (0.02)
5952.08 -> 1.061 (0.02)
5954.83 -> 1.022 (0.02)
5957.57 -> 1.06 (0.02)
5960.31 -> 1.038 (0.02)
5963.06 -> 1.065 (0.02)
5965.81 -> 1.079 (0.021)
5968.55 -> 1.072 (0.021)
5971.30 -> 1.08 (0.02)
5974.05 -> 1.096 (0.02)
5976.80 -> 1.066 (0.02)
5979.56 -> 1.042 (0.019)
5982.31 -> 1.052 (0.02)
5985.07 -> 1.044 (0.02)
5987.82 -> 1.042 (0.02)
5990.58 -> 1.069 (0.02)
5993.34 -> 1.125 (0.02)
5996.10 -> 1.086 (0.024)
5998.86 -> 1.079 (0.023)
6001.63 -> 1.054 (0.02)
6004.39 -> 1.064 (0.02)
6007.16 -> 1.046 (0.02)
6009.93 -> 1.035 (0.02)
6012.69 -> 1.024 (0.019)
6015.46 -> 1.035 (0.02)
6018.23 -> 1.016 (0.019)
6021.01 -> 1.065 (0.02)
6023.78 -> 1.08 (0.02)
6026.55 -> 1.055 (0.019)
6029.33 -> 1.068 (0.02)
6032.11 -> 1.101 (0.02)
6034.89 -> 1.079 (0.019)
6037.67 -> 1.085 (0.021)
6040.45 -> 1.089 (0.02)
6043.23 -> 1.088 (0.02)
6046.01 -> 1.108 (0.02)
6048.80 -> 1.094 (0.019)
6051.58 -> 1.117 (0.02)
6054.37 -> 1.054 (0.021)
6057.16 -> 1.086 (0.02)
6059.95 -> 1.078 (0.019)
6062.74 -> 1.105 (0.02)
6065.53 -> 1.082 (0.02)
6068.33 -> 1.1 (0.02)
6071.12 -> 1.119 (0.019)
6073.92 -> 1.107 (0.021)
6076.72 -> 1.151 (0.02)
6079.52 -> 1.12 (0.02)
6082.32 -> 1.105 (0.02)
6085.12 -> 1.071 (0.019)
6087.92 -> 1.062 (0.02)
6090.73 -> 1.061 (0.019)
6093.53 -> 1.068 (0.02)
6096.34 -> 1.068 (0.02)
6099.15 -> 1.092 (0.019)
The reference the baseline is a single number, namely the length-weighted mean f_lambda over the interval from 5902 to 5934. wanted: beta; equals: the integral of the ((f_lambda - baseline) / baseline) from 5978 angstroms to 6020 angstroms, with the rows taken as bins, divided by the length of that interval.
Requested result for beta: 0.014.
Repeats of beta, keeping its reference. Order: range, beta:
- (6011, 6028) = 0.006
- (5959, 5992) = 0.022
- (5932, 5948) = 0.019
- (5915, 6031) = 0.019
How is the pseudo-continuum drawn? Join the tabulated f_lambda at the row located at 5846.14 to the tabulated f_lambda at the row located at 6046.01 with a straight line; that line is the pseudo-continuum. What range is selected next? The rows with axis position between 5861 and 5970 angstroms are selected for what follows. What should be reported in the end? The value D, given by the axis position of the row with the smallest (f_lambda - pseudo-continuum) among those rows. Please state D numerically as 5892.09 angstroms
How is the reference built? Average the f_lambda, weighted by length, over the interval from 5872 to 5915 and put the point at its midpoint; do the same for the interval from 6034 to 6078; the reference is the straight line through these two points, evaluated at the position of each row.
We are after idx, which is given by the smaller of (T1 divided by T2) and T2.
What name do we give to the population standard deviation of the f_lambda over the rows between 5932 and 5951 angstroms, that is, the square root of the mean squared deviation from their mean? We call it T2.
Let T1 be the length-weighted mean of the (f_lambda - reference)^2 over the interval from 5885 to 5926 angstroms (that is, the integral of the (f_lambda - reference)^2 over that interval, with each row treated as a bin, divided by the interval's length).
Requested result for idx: 0.024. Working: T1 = 0.010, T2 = 0.0238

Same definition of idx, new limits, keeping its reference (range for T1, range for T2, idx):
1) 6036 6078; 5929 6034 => 0.015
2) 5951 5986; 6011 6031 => 0.022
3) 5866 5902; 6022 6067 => 0.017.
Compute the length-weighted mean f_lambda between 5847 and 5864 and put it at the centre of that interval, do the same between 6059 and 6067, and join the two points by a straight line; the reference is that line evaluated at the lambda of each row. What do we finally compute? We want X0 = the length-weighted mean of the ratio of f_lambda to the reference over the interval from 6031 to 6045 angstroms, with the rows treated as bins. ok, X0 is 1.00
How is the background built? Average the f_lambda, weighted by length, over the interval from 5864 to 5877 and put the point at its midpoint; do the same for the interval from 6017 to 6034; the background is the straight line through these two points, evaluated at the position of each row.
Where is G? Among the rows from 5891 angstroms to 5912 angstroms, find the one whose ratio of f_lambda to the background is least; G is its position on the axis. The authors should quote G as 5892.09 angstroms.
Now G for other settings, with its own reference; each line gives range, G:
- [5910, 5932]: 5911.11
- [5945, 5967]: 5954.83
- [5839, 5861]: 5859.61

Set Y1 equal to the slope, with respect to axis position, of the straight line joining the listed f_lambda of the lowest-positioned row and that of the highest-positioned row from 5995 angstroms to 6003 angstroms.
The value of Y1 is -0.006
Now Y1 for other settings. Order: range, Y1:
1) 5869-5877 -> 0.002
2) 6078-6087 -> -0.009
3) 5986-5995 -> 0.015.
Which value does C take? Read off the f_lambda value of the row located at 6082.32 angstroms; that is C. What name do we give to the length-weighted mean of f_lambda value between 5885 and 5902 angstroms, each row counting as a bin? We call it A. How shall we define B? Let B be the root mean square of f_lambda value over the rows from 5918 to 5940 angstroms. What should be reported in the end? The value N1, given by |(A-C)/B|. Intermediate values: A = 0.84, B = 1.06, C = 1.105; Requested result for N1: 0.255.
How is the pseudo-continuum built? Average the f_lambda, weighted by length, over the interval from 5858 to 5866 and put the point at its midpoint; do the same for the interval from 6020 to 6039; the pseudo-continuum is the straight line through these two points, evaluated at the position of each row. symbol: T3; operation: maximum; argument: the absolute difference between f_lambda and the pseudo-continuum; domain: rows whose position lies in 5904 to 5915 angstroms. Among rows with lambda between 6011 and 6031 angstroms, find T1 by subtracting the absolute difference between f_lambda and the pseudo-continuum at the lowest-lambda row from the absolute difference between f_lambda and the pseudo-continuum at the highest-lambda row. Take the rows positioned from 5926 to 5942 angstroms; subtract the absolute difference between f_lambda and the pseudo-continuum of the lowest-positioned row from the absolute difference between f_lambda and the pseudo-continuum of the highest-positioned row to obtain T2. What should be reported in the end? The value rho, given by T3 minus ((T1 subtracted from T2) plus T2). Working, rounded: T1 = -0.041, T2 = 0.042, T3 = 0.05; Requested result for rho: -0.07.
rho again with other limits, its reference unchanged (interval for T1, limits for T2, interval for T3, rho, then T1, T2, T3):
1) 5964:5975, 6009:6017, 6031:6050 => 0.04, 0.015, 0.001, 0.03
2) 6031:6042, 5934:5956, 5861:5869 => -0.03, -0.014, 0.015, 0.01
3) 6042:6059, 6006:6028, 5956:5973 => 0.03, -0.005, -0.005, 0.03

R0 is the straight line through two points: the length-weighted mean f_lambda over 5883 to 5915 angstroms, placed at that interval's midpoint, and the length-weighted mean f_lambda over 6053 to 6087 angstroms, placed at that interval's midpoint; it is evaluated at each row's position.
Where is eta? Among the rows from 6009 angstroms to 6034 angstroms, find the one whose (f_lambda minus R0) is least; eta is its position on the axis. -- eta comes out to 6018.23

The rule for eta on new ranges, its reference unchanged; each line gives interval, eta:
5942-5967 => 5954.83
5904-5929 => 5908.39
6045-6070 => 6054.37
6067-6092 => 6090.73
